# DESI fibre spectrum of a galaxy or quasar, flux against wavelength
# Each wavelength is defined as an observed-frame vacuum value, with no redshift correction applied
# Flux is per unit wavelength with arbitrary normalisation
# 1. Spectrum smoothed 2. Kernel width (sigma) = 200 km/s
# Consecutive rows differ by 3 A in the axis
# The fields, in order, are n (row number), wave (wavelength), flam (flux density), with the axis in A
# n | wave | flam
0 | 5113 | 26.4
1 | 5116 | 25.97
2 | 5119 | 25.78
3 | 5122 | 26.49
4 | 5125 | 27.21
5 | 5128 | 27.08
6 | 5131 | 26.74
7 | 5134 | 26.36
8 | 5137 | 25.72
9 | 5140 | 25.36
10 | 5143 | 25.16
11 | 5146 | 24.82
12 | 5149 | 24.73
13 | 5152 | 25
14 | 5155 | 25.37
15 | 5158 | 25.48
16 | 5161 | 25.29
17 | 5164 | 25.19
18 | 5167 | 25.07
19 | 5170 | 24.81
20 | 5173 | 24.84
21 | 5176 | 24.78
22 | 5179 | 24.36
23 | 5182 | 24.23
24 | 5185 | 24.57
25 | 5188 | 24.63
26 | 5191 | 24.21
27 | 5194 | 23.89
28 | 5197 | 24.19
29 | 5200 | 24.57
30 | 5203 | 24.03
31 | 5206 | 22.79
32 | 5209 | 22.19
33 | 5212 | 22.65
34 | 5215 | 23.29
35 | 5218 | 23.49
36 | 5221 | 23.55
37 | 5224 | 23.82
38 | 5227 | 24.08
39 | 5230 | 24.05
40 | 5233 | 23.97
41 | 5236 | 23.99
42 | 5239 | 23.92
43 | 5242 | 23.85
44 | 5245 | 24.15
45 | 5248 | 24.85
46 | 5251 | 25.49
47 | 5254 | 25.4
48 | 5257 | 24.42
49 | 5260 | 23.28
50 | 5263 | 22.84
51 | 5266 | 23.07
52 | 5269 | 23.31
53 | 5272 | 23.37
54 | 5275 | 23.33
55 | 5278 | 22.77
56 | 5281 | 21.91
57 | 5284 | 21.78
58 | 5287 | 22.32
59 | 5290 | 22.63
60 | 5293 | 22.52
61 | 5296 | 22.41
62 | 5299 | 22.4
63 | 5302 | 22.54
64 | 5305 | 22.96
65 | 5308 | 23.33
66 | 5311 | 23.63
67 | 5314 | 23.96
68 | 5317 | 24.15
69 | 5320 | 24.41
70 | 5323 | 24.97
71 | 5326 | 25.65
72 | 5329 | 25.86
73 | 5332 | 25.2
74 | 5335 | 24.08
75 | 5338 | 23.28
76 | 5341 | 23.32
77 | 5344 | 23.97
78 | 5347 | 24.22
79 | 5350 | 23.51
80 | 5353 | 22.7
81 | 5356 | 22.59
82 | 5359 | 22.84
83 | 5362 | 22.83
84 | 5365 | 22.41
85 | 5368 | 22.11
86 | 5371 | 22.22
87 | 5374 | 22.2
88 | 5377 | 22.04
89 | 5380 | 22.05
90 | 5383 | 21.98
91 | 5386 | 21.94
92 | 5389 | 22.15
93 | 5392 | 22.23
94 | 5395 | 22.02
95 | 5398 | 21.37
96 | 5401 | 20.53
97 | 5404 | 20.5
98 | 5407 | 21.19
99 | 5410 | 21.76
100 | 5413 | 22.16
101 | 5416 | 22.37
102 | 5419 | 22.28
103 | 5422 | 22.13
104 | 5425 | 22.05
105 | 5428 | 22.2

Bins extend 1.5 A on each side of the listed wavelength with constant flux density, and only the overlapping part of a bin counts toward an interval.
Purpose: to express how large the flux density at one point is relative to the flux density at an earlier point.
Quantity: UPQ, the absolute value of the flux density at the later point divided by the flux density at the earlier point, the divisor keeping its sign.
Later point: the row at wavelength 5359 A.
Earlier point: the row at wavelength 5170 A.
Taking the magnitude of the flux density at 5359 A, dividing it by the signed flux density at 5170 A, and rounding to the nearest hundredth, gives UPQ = 0.92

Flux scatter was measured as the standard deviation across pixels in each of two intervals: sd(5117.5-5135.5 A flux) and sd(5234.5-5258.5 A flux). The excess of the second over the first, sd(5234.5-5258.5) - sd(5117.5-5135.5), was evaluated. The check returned 0.14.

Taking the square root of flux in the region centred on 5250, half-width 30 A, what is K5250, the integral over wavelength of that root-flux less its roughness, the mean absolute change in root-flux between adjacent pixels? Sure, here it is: 293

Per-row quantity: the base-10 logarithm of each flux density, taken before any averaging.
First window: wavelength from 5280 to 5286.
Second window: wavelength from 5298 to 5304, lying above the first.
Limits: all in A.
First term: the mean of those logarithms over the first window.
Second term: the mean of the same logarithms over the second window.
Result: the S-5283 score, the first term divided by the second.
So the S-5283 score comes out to 0.99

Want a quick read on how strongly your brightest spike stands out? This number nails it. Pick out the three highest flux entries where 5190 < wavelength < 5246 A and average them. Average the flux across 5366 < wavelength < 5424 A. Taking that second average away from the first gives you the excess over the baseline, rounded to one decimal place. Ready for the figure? 2.5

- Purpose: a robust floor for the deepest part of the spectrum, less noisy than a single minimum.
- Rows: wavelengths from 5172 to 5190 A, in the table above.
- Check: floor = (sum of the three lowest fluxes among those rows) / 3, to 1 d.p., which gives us 24.4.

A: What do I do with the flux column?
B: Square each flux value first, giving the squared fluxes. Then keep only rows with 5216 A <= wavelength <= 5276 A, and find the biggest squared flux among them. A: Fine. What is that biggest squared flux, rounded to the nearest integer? 650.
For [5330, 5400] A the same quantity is 635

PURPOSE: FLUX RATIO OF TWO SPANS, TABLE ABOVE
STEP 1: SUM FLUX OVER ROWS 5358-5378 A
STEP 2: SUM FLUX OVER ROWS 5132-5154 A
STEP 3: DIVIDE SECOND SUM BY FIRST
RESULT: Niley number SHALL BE 1.13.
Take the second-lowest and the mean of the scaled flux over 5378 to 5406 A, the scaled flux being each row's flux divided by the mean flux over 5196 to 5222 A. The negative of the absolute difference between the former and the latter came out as -0.047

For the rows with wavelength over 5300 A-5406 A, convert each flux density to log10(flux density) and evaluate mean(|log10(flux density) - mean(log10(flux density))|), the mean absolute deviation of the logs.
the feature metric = 0.020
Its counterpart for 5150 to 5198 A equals 0.007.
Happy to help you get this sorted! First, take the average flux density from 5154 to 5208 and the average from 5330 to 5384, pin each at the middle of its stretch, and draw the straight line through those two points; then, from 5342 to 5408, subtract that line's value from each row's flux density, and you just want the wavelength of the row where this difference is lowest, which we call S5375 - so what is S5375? 5404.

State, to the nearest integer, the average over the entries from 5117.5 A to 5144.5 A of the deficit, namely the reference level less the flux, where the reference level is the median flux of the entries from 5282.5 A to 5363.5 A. -3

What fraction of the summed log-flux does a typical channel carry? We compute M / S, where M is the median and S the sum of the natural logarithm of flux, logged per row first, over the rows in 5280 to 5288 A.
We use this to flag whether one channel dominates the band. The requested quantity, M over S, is 0.333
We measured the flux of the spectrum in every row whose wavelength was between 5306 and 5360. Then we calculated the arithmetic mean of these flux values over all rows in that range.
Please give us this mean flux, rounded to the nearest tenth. 24.0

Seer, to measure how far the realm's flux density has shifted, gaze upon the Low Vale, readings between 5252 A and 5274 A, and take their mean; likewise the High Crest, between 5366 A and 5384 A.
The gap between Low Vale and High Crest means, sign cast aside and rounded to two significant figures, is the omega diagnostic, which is 1.6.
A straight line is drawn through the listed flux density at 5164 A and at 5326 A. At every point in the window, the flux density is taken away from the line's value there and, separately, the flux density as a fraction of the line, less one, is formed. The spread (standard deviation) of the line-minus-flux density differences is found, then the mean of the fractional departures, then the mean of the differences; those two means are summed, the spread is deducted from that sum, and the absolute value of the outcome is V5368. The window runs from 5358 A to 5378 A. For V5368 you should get 2.9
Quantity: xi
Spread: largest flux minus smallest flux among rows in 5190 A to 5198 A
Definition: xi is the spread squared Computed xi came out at 0.10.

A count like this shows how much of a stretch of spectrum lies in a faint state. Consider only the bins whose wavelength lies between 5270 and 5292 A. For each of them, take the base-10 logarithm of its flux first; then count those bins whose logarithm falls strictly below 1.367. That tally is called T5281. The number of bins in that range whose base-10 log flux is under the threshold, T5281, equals 5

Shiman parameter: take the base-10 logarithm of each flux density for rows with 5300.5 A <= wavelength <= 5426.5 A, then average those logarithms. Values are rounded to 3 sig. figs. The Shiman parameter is 1.36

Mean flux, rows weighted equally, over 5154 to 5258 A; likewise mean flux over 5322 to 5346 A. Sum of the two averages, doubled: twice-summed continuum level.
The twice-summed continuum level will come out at 97.6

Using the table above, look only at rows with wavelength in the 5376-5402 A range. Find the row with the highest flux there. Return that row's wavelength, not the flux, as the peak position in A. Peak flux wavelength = 5392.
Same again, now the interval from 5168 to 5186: 5173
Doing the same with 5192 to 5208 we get 5200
